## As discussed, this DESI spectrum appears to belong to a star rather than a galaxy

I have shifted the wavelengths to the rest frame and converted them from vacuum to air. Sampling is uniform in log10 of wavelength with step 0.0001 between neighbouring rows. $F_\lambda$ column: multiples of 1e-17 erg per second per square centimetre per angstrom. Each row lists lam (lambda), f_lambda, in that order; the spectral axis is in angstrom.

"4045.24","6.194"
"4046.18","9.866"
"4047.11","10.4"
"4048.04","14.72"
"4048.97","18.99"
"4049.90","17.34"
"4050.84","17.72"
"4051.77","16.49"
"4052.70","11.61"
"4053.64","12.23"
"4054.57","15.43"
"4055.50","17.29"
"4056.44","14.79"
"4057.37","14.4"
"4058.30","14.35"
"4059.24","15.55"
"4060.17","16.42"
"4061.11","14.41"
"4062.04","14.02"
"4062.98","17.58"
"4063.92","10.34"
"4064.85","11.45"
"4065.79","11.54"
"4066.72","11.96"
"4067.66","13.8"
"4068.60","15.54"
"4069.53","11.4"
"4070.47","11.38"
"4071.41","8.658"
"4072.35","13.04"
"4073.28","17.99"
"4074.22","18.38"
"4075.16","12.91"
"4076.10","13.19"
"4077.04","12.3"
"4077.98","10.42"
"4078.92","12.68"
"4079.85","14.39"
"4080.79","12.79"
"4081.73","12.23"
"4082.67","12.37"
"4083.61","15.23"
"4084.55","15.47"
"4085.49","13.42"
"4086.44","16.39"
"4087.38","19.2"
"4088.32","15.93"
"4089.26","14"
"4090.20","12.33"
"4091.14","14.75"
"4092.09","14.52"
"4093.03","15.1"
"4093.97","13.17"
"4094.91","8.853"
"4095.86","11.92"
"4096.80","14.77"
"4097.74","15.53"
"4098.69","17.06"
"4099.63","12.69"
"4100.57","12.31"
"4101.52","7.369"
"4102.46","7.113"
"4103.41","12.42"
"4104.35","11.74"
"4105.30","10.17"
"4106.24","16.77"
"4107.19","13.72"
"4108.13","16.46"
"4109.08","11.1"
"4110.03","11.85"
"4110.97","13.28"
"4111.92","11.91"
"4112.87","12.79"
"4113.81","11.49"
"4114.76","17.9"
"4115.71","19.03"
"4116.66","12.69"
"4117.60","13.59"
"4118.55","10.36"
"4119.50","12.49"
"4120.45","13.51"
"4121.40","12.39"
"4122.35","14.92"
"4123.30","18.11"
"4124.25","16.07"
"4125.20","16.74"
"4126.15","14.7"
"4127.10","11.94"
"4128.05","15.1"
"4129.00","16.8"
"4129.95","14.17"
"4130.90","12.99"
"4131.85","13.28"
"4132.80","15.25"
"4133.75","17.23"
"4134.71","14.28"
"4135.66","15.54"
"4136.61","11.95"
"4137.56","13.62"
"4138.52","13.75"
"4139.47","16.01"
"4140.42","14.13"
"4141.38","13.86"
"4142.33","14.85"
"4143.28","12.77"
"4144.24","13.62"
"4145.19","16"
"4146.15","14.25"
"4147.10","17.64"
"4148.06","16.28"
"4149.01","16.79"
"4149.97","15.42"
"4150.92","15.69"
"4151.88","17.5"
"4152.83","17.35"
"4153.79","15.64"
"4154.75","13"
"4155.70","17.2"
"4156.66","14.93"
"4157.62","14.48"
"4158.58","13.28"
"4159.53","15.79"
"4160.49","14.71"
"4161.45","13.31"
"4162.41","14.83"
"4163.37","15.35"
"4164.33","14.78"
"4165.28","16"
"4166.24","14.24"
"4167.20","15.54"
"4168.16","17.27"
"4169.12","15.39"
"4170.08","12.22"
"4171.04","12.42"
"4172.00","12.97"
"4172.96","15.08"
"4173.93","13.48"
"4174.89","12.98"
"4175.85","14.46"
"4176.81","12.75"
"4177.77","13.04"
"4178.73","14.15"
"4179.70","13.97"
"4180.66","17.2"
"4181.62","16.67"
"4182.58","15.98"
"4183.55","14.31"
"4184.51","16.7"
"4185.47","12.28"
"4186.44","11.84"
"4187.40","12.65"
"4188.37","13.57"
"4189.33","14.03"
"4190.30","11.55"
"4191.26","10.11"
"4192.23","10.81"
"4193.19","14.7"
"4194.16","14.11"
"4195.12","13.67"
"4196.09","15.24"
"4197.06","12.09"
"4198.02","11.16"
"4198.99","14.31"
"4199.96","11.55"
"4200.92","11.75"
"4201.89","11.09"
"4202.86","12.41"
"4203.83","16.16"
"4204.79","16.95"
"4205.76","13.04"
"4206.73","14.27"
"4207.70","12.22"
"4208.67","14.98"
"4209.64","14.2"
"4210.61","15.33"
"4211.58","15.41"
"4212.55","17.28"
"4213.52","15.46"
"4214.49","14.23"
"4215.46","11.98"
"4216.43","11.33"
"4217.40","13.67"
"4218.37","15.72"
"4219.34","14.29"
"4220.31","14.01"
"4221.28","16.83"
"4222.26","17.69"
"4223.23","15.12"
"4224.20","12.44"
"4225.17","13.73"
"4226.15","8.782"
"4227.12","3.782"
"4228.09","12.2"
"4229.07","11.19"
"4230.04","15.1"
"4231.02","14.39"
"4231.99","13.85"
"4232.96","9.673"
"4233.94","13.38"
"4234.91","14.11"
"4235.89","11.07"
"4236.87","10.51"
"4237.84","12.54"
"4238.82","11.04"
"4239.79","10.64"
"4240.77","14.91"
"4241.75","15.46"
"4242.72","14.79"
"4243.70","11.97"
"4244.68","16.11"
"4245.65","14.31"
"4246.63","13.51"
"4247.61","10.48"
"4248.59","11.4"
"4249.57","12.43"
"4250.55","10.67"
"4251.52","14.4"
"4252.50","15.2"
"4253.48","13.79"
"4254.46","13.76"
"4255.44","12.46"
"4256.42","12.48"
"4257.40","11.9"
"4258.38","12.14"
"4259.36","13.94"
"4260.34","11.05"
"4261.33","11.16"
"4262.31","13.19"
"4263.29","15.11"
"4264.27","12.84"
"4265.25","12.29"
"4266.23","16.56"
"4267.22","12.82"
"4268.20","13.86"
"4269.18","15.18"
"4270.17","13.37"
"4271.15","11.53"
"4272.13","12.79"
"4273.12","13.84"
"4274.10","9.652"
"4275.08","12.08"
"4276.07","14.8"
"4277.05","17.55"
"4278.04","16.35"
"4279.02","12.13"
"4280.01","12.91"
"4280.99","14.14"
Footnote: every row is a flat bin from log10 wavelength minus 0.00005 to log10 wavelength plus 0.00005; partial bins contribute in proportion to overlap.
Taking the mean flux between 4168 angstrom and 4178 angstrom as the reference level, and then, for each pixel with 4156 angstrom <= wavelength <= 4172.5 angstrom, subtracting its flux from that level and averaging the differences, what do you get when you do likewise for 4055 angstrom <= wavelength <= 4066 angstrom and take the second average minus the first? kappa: 0.2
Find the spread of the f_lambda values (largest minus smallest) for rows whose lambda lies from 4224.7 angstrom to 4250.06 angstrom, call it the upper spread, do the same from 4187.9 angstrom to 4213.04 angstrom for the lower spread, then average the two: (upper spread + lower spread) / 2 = 9.7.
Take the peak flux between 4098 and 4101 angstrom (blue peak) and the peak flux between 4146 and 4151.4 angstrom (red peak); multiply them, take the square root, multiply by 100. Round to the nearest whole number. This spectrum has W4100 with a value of 1735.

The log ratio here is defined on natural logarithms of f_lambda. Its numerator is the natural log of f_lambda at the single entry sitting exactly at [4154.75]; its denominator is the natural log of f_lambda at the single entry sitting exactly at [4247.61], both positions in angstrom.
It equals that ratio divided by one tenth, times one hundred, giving 1092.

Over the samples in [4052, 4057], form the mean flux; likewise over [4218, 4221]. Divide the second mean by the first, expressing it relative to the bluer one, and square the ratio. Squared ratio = 1.06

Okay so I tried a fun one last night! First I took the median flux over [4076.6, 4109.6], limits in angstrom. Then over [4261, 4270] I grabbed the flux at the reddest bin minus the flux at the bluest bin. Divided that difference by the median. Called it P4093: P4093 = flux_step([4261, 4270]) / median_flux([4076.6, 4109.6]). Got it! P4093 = 0.31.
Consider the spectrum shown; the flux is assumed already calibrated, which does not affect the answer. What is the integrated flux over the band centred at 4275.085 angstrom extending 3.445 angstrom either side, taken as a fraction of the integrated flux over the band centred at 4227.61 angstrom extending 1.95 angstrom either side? 2.7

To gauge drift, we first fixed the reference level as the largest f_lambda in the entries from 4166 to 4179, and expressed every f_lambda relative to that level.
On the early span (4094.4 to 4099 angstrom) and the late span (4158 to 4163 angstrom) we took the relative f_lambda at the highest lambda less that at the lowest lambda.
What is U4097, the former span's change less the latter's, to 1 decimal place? 6.7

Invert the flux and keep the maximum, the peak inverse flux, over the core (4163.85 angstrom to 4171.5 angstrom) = 0.082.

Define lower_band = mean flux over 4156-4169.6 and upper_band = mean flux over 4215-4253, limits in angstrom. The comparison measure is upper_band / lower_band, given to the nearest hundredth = 0.86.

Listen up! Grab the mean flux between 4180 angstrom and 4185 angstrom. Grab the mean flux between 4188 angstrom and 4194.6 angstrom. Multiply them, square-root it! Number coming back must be 14.3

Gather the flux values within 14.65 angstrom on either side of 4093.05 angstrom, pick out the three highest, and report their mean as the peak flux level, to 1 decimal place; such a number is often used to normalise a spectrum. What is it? 17.7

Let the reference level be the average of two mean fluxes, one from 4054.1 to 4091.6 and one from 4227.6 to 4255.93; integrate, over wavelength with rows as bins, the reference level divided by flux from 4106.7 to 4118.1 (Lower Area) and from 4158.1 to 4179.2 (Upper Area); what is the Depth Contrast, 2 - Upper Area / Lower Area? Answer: 0.2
